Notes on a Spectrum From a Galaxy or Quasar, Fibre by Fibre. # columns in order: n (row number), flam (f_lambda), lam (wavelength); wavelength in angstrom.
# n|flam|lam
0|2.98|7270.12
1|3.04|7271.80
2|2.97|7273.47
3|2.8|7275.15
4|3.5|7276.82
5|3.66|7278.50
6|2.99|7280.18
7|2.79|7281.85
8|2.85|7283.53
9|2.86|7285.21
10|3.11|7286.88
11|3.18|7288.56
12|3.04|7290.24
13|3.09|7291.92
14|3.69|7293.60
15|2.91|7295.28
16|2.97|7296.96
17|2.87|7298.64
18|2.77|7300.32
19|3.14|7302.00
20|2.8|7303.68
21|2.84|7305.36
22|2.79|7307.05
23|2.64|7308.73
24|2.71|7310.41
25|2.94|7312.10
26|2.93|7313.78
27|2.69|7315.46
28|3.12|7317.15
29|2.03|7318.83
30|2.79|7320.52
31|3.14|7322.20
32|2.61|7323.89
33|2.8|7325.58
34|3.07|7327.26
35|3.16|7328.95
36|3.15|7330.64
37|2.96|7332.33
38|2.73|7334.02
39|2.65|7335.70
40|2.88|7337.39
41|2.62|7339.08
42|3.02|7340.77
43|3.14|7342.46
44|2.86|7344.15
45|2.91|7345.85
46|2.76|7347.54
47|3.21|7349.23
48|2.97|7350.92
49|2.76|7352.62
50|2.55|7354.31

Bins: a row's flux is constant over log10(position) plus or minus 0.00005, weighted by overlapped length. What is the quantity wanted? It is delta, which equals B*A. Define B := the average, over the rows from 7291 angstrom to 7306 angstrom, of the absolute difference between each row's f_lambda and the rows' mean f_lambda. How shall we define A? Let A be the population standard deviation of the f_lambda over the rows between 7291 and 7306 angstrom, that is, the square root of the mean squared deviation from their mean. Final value 0.053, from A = 0.27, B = 0.20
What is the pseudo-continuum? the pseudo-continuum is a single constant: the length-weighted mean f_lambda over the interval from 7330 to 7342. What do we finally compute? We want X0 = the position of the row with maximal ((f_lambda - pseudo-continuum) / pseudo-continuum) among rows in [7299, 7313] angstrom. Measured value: 7302.00 angstrom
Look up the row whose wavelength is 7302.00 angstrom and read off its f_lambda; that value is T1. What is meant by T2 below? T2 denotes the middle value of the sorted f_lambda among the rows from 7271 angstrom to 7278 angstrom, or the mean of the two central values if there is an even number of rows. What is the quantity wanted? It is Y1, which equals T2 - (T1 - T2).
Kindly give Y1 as 2.87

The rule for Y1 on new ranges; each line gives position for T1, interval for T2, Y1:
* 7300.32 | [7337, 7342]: 2.99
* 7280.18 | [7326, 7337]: 3.04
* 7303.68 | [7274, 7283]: 3.18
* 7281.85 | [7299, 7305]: 2.81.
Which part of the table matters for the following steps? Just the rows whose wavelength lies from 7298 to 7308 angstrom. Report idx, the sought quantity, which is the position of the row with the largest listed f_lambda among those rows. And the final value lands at 7302.00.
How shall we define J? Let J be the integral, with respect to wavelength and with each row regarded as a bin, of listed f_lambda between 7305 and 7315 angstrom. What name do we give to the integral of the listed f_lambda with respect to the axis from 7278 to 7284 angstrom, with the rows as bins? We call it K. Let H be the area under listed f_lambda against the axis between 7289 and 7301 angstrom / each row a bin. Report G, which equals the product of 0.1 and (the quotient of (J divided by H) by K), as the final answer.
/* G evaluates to 0.0042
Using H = 37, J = 28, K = 18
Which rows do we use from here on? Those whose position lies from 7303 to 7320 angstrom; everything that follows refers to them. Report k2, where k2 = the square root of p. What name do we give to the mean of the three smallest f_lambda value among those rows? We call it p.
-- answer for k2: 1.57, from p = 2.5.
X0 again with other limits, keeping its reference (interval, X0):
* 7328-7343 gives 7328.95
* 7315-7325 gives 7322.20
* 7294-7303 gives 7302.00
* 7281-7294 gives 7293.60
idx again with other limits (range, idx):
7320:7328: 7322.20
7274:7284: 7278.50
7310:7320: 7317.15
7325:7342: 7328.95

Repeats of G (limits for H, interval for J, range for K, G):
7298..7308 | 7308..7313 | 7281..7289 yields 0.0020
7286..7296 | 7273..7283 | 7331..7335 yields 0.0085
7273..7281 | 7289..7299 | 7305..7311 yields 0.0074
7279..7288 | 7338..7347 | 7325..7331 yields 0.0054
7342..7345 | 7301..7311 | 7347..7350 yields 0.0351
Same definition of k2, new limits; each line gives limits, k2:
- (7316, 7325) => 1.57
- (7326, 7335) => 1.71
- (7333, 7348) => 1.63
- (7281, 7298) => 1.68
